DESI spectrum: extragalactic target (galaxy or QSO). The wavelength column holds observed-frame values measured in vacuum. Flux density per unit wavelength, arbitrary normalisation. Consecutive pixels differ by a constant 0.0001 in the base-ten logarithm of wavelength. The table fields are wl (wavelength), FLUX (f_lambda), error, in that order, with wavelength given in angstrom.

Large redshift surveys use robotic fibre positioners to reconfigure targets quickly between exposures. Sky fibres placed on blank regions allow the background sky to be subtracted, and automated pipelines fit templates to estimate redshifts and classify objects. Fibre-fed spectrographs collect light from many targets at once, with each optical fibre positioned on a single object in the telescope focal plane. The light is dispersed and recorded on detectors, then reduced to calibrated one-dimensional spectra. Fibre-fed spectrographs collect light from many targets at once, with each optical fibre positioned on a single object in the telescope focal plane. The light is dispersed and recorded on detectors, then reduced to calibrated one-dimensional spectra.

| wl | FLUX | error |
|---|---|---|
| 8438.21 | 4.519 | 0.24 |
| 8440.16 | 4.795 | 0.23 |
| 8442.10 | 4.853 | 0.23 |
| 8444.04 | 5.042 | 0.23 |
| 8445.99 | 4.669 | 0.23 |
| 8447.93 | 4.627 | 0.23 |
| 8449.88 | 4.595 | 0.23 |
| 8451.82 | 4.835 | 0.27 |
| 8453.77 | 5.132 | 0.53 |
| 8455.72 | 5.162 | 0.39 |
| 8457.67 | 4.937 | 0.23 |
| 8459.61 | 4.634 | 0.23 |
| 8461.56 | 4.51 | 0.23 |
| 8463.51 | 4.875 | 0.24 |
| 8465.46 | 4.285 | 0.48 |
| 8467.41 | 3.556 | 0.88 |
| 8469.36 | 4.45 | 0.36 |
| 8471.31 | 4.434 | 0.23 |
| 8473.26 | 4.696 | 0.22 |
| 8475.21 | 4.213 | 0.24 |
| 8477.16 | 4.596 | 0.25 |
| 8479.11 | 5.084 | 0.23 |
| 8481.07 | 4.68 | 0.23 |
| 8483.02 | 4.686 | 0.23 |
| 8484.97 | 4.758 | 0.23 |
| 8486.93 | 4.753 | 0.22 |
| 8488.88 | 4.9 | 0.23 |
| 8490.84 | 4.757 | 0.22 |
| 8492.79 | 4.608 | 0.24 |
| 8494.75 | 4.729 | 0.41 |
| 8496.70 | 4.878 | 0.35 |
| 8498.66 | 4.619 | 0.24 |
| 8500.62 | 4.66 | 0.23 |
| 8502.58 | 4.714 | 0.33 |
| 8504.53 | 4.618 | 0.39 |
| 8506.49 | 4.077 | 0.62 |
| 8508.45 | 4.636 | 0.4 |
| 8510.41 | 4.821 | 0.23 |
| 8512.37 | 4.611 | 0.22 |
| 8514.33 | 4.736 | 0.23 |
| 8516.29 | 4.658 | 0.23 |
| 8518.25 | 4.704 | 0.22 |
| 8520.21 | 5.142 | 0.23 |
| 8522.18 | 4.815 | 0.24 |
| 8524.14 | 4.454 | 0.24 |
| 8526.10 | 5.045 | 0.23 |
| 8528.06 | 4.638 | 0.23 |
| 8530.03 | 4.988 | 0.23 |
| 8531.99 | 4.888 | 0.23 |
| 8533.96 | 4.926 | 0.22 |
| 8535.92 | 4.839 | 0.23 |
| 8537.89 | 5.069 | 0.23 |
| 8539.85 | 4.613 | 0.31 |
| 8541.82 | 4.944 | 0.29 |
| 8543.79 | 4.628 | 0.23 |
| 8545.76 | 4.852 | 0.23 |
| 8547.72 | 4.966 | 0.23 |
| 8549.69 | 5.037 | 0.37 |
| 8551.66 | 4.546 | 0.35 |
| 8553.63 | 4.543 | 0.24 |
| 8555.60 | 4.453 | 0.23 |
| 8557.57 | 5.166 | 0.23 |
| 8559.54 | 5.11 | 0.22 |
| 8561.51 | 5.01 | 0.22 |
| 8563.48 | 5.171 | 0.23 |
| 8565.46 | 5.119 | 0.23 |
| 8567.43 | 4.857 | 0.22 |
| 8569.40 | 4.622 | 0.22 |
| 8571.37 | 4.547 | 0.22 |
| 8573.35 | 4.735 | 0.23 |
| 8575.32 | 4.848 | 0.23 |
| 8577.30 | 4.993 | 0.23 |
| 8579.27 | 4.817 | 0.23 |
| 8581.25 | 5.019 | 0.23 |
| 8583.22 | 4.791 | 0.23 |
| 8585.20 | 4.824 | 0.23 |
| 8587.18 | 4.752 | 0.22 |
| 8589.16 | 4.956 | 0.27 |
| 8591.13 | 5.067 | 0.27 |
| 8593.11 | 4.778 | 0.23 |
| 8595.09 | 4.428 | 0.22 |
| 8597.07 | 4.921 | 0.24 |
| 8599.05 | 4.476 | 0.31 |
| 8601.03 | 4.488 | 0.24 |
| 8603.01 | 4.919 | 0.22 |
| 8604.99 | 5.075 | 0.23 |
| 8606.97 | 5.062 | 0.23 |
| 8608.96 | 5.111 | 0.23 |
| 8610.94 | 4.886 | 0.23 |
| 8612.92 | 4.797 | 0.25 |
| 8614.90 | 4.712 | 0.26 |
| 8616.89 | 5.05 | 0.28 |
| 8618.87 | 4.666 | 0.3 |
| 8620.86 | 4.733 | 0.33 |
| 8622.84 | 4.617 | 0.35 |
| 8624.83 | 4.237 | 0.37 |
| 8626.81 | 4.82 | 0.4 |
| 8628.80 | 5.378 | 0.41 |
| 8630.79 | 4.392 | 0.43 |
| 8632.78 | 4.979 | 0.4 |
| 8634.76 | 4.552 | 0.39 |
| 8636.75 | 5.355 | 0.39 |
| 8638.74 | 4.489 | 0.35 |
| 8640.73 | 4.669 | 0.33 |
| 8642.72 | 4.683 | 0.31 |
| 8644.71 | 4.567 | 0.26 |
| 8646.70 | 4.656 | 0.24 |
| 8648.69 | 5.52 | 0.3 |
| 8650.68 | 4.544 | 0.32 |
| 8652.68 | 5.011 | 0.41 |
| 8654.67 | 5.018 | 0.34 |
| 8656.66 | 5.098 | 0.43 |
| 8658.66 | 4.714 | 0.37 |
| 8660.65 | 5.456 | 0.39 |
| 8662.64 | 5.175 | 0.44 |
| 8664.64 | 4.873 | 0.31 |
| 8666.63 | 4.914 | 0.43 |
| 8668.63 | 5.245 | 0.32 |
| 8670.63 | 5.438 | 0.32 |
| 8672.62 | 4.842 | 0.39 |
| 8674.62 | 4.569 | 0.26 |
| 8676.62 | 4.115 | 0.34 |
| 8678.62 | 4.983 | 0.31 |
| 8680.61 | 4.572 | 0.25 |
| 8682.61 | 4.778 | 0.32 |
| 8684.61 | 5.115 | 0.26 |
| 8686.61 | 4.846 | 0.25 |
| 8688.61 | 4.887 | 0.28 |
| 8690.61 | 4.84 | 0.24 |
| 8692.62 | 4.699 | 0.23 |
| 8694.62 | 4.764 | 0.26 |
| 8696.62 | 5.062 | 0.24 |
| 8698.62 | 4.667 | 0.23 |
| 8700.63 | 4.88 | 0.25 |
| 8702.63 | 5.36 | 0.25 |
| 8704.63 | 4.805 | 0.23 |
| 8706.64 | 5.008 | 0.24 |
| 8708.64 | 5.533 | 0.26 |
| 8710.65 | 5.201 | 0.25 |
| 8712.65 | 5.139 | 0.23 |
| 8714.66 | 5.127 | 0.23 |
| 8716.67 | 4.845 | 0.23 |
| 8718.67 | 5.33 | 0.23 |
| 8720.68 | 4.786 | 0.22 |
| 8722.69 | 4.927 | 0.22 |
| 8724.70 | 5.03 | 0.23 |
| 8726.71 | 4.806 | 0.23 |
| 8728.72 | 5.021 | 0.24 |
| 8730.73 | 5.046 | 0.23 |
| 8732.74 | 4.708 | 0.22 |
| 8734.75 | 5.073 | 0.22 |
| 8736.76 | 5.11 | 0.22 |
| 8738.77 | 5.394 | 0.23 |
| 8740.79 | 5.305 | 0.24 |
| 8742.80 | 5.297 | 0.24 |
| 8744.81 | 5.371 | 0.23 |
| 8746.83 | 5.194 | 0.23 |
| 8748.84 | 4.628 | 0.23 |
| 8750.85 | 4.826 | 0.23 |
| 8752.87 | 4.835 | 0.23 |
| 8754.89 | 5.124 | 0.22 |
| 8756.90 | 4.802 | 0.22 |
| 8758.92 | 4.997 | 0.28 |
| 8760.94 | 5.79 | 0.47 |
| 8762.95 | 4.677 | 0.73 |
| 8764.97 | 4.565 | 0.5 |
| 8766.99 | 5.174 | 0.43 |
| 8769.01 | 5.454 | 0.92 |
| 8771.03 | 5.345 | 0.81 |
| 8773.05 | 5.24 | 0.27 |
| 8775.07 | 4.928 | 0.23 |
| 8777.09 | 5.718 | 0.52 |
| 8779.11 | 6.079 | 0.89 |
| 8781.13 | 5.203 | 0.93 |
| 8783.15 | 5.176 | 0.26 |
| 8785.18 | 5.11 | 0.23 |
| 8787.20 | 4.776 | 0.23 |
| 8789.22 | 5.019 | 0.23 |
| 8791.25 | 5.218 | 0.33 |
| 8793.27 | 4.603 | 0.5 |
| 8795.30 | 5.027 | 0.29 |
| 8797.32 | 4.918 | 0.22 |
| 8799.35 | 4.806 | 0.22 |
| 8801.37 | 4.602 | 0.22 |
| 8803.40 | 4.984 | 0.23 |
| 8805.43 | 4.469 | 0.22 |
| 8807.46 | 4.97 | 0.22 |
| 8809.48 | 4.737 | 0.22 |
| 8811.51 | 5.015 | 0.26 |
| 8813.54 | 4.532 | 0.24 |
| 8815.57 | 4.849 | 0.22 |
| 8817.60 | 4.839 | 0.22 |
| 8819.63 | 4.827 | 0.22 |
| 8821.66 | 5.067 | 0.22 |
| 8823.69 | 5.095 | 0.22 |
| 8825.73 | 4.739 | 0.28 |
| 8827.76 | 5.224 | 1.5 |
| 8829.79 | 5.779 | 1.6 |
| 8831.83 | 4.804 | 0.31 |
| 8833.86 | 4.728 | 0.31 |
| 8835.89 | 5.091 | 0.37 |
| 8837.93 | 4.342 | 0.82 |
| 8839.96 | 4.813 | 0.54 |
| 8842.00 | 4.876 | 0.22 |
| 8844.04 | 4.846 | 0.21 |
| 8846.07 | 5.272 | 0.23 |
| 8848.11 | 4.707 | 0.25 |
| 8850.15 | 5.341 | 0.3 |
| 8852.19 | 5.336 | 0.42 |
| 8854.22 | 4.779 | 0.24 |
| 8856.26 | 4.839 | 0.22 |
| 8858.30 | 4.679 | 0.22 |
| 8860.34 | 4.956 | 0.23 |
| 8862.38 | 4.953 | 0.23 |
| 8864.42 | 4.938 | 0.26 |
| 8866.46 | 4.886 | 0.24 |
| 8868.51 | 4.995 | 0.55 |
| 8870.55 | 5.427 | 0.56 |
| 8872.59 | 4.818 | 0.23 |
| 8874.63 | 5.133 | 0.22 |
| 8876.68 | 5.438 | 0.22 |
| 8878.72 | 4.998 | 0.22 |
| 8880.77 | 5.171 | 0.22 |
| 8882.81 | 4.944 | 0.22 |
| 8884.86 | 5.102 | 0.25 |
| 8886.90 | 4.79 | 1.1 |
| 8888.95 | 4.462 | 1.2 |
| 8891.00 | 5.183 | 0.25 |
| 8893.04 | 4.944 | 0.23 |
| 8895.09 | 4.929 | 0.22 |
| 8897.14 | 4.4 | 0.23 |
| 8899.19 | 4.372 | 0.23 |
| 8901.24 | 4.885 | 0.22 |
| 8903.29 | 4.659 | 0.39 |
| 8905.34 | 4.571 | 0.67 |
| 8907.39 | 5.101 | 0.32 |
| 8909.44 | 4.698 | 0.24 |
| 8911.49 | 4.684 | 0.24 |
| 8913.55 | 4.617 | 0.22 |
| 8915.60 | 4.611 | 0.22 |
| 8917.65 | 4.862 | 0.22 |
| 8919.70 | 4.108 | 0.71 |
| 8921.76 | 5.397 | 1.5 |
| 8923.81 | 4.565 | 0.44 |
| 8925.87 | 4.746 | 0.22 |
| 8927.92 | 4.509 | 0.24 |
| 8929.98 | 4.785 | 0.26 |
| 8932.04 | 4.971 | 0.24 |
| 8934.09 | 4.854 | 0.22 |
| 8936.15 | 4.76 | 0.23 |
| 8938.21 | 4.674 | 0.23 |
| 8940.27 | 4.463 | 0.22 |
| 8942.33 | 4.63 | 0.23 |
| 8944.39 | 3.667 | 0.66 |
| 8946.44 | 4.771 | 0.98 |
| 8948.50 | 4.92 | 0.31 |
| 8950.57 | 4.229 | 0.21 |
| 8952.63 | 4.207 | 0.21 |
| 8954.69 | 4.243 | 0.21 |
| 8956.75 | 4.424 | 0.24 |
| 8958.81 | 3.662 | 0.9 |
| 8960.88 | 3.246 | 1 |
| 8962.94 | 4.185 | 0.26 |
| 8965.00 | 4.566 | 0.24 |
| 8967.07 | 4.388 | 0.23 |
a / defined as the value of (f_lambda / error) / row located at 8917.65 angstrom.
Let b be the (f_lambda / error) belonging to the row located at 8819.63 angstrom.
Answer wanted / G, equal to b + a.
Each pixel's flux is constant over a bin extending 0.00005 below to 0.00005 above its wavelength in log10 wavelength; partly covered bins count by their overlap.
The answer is 44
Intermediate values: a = 22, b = 21.9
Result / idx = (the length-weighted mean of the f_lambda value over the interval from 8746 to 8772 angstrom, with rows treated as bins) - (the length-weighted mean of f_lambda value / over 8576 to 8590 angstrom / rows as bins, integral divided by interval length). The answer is 0.2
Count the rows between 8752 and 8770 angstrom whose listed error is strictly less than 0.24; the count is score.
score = 3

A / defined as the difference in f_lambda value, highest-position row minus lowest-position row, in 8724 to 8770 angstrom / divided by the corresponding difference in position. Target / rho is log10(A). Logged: -2.02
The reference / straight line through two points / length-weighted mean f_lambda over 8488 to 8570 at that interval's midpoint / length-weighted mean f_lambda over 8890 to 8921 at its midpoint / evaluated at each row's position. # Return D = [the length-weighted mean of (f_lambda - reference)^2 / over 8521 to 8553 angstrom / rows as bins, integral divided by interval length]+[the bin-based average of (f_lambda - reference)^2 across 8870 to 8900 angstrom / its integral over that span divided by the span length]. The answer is 0.18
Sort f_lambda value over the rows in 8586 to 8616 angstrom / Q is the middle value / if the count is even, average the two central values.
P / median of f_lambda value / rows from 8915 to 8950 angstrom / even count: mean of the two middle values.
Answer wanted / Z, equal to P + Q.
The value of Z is 9.63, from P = 4.75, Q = 4.89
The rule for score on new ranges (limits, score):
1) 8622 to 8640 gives 0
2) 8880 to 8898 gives 5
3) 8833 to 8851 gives 3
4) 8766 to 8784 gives 1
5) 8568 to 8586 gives 9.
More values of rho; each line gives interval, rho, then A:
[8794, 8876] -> -2.87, 0.001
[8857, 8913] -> -4.03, 0.000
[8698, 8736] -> -1.95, 0.011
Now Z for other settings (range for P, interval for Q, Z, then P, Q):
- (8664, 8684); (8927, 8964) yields 9.34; 4.86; 4.49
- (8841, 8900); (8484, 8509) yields 9.66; 4.94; 4.71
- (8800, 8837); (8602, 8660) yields 9.64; 4.84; 4.80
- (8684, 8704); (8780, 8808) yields 9.84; 4.86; 4.98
